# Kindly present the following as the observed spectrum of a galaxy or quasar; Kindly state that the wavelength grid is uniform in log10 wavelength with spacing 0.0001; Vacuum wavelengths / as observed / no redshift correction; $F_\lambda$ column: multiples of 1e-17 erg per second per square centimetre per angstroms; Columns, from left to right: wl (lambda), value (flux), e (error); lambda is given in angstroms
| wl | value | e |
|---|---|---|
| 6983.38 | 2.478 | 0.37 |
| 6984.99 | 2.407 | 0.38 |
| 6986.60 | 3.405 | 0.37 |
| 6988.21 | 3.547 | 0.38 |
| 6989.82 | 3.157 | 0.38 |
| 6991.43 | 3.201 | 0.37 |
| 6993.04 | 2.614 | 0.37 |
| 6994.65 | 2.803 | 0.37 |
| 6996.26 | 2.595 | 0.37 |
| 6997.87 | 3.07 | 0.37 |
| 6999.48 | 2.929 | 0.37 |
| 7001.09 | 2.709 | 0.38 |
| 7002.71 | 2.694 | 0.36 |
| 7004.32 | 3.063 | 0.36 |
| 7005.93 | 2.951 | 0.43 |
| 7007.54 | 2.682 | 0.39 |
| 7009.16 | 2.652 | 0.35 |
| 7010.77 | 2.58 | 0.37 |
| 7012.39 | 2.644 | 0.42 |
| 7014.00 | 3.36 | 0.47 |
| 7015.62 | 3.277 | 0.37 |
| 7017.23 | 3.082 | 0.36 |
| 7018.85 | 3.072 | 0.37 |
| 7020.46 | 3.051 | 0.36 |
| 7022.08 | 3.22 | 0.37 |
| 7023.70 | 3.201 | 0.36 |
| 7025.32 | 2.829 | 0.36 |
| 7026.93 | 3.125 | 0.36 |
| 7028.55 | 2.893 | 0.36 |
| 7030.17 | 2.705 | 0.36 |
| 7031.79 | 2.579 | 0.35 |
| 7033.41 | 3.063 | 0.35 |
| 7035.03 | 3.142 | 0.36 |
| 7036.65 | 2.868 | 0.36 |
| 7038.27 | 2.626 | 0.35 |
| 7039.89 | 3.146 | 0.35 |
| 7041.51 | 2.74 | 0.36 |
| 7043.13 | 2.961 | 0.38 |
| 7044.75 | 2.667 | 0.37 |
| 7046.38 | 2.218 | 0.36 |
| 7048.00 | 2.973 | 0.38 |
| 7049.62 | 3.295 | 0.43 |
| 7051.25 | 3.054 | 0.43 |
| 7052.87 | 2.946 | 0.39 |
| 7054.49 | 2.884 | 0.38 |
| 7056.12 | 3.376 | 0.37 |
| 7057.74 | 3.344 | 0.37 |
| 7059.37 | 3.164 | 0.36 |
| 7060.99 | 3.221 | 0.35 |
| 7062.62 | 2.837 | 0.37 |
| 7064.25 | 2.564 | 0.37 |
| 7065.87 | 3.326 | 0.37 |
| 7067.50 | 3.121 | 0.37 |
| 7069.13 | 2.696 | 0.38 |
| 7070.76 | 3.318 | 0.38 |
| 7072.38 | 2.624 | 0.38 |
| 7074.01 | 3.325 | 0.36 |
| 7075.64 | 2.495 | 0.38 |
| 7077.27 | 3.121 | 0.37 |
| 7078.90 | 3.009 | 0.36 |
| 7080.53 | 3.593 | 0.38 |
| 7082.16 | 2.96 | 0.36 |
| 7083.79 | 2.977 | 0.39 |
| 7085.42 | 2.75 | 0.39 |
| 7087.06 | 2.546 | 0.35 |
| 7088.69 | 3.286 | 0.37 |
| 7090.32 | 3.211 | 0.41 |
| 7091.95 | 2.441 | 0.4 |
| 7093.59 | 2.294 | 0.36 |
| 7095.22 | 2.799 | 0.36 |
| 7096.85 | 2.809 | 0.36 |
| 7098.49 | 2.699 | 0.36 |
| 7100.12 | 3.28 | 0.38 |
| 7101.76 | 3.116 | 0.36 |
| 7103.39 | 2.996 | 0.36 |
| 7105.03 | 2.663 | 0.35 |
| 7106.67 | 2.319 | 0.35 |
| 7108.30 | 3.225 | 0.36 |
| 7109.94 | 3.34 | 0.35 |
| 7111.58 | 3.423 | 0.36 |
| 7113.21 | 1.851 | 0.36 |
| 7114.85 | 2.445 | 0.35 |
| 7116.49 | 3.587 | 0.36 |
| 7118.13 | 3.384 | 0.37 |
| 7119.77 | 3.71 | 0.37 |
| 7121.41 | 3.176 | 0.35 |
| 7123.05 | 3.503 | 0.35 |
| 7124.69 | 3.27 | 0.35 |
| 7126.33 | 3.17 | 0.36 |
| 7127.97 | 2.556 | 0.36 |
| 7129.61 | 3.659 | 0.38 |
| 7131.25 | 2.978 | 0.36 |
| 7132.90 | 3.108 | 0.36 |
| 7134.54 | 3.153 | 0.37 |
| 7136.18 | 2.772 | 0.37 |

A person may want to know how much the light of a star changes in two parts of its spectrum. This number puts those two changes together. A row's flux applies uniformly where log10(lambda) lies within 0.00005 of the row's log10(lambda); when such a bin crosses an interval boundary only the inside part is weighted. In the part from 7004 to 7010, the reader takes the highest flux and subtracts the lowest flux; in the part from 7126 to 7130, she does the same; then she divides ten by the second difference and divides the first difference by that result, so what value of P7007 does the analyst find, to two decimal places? 0.05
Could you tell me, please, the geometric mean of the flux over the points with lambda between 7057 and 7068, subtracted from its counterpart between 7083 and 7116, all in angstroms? -0.279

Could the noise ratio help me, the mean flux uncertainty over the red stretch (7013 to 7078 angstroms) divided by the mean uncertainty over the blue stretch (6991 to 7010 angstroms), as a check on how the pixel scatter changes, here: 0.994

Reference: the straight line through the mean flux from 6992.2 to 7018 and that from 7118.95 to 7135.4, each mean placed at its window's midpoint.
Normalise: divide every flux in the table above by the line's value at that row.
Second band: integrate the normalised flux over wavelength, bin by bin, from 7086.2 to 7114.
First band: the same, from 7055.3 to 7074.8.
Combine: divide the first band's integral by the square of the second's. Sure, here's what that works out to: 0.03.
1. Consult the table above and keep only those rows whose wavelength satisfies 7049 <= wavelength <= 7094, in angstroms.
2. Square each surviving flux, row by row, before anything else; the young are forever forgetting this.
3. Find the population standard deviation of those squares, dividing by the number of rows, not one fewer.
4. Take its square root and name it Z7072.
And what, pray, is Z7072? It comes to 1.39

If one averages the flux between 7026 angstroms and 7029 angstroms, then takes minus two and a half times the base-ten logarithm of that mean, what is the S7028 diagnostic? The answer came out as -1.20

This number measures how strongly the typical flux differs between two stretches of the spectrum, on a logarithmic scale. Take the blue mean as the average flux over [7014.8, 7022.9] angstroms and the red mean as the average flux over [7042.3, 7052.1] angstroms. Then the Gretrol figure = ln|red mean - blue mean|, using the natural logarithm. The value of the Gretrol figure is -1.28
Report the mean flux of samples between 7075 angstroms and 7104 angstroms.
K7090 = 2.91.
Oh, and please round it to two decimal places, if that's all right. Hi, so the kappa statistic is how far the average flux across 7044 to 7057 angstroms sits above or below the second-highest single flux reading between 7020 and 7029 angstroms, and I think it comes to -0.27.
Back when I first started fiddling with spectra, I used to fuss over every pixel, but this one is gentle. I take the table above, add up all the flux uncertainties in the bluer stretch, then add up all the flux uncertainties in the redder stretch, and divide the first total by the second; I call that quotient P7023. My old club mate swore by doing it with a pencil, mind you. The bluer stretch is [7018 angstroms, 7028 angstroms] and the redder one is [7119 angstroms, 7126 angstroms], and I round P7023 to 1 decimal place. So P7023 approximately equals 1.5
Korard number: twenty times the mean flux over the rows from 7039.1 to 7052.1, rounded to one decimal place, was 57.6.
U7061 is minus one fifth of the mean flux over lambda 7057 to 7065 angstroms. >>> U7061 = -0.605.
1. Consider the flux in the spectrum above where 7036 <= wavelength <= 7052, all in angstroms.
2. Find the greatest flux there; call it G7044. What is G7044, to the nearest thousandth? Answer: 3.295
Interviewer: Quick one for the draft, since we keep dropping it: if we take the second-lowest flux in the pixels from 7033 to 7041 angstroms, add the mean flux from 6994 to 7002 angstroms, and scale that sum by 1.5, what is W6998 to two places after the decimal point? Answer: 8.53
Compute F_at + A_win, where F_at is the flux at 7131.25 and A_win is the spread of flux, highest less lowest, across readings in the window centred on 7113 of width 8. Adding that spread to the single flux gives 4.7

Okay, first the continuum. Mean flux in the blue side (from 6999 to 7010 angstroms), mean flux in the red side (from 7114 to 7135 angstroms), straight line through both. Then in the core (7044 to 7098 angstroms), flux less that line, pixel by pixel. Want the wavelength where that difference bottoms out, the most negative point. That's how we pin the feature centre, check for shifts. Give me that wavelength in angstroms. 7093.59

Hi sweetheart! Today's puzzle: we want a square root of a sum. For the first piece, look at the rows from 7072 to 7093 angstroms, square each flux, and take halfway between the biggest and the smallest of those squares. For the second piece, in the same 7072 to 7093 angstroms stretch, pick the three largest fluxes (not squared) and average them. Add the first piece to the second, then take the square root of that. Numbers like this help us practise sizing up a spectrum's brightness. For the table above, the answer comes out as 3.58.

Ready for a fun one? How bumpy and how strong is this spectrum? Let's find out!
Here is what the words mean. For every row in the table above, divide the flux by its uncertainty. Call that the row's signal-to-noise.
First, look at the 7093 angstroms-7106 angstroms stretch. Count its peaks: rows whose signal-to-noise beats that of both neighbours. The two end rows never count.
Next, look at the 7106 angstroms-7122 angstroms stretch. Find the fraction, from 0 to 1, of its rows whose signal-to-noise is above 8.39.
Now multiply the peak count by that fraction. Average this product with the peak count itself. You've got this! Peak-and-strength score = 1.70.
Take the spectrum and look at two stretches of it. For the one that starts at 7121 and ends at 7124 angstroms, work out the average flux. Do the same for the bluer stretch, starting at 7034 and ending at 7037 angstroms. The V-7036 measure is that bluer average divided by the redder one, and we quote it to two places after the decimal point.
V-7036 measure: 0.90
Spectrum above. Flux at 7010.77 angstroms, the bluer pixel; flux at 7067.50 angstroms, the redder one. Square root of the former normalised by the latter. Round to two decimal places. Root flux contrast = 0.91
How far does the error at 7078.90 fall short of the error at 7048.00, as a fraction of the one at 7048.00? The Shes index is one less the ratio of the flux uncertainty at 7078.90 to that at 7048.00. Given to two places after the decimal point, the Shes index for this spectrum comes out 0.05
